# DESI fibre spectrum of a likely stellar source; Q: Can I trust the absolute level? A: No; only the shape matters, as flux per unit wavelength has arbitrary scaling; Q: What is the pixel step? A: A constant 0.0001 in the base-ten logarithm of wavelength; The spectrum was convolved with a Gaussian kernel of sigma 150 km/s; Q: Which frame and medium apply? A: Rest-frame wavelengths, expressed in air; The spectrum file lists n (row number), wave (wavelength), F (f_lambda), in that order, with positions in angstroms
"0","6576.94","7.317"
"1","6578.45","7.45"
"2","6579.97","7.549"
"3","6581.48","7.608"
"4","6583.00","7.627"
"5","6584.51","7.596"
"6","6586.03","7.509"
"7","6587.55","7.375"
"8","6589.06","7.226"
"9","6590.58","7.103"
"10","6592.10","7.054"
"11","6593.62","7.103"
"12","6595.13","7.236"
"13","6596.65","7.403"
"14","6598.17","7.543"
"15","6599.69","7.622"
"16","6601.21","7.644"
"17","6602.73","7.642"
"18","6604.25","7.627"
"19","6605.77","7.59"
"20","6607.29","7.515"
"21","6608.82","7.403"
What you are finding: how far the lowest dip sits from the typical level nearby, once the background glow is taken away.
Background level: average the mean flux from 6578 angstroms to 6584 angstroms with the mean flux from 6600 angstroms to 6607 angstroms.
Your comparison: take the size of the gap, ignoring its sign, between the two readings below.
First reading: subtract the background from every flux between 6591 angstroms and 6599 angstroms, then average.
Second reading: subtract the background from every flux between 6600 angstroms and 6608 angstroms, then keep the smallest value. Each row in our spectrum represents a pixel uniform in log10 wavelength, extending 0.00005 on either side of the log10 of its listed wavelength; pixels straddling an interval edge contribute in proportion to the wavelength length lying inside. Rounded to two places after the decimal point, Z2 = 0.25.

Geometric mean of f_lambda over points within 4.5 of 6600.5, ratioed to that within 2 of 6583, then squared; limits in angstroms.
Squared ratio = 0.992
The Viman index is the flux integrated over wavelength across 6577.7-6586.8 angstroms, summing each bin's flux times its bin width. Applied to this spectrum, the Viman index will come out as 68.7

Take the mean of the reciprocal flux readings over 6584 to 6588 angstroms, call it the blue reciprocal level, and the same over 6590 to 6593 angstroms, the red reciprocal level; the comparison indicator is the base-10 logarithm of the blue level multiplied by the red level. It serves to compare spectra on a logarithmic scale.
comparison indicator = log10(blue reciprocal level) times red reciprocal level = -0.124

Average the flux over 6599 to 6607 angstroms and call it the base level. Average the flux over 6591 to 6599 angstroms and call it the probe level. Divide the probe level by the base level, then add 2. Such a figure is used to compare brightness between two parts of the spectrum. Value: 2.95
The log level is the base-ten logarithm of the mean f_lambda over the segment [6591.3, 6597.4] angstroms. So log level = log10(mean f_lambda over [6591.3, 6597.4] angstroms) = 0.857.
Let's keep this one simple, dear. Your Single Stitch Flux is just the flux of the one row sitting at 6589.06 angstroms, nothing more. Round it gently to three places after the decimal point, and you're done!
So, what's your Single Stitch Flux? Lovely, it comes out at 7.226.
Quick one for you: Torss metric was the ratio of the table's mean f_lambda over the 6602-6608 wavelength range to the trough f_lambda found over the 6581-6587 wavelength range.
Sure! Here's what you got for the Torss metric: 1.01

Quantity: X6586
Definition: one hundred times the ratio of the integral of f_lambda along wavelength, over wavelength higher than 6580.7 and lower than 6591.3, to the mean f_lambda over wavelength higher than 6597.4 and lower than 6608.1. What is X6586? 1039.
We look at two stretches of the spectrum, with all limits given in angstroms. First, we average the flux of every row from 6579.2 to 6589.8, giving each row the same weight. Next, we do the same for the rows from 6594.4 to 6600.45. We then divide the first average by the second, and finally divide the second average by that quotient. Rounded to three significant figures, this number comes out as 7.40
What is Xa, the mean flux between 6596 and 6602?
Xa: 7.55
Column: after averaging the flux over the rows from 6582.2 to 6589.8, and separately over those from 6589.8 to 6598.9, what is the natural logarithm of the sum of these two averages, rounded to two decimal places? 2.69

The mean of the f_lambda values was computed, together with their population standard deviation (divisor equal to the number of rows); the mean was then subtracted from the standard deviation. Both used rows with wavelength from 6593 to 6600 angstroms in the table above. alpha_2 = -7.19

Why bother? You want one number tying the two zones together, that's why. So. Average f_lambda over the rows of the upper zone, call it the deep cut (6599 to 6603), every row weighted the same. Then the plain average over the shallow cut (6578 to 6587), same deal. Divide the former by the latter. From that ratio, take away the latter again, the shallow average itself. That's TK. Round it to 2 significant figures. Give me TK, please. -6.5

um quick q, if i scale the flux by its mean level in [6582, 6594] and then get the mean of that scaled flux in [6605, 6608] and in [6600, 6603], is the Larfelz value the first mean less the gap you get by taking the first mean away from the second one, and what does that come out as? 1.02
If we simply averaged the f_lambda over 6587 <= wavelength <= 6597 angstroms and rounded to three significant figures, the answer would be 7.21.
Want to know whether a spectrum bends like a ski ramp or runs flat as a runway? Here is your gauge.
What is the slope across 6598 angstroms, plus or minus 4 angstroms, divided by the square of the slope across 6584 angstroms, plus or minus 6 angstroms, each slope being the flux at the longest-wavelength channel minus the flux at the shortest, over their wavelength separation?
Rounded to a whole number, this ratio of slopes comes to 151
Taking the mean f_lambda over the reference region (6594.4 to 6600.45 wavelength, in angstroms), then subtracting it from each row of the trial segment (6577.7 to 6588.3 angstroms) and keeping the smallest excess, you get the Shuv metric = -0.1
